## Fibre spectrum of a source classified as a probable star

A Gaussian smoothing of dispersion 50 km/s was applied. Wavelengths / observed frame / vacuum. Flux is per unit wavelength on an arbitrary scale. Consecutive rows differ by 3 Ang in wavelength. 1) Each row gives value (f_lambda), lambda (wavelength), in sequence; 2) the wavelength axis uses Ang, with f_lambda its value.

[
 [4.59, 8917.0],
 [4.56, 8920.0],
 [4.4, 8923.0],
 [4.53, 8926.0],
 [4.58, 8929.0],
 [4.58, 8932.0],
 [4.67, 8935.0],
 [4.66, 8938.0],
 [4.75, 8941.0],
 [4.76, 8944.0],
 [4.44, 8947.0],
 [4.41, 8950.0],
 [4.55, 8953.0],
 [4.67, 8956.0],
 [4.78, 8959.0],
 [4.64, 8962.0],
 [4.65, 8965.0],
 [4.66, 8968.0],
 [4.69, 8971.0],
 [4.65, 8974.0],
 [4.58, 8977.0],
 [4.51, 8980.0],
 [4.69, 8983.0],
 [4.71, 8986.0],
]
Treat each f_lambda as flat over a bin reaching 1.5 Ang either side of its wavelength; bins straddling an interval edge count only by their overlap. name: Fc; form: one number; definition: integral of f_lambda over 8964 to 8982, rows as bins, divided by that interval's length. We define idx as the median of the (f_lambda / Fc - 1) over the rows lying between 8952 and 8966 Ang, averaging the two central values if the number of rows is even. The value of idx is 0.0055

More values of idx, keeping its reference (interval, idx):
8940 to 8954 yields -0.0161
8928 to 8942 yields 0.0077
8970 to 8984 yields 0.0055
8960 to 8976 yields 0.0055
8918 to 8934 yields -0.0139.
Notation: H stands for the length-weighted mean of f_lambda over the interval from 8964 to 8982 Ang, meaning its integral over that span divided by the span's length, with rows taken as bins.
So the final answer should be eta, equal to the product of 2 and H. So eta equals 9.25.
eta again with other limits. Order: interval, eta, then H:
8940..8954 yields 9.15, 4.58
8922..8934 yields 9.07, 4.53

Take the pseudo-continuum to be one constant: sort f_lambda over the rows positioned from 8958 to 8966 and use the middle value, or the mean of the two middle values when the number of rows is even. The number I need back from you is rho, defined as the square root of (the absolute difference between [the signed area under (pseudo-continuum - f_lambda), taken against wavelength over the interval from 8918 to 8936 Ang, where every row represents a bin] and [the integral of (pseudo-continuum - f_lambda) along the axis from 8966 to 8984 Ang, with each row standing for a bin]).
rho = 1.18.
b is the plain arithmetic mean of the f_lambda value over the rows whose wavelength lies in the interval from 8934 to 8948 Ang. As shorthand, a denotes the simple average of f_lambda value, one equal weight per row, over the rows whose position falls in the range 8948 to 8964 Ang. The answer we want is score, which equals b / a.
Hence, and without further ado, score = 1.01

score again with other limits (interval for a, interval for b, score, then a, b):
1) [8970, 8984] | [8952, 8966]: 1.01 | 4.62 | 4.66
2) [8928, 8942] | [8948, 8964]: 0.99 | 4.65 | 4.61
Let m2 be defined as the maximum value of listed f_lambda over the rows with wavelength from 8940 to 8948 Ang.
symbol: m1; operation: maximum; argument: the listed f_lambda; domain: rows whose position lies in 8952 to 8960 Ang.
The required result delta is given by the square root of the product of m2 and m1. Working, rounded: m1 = 4.78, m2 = 4.76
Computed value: 4.77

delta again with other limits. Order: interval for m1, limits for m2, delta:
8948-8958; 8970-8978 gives 4.68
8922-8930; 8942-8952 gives 4.67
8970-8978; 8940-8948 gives 4.72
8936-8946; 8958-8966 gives 4.77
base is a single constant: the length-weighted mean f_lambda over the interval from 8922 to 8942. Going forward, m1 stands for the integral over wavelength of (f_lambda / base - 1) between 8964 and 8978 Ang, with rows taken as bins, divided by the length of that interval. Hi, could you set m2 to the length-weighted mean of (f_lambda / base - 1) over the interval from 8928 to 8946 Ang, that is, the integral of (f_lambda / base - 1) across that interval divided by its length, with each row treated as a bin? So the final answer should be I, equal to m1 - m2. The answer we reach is -0.003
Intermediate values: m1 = 0.0112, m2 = 0.014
